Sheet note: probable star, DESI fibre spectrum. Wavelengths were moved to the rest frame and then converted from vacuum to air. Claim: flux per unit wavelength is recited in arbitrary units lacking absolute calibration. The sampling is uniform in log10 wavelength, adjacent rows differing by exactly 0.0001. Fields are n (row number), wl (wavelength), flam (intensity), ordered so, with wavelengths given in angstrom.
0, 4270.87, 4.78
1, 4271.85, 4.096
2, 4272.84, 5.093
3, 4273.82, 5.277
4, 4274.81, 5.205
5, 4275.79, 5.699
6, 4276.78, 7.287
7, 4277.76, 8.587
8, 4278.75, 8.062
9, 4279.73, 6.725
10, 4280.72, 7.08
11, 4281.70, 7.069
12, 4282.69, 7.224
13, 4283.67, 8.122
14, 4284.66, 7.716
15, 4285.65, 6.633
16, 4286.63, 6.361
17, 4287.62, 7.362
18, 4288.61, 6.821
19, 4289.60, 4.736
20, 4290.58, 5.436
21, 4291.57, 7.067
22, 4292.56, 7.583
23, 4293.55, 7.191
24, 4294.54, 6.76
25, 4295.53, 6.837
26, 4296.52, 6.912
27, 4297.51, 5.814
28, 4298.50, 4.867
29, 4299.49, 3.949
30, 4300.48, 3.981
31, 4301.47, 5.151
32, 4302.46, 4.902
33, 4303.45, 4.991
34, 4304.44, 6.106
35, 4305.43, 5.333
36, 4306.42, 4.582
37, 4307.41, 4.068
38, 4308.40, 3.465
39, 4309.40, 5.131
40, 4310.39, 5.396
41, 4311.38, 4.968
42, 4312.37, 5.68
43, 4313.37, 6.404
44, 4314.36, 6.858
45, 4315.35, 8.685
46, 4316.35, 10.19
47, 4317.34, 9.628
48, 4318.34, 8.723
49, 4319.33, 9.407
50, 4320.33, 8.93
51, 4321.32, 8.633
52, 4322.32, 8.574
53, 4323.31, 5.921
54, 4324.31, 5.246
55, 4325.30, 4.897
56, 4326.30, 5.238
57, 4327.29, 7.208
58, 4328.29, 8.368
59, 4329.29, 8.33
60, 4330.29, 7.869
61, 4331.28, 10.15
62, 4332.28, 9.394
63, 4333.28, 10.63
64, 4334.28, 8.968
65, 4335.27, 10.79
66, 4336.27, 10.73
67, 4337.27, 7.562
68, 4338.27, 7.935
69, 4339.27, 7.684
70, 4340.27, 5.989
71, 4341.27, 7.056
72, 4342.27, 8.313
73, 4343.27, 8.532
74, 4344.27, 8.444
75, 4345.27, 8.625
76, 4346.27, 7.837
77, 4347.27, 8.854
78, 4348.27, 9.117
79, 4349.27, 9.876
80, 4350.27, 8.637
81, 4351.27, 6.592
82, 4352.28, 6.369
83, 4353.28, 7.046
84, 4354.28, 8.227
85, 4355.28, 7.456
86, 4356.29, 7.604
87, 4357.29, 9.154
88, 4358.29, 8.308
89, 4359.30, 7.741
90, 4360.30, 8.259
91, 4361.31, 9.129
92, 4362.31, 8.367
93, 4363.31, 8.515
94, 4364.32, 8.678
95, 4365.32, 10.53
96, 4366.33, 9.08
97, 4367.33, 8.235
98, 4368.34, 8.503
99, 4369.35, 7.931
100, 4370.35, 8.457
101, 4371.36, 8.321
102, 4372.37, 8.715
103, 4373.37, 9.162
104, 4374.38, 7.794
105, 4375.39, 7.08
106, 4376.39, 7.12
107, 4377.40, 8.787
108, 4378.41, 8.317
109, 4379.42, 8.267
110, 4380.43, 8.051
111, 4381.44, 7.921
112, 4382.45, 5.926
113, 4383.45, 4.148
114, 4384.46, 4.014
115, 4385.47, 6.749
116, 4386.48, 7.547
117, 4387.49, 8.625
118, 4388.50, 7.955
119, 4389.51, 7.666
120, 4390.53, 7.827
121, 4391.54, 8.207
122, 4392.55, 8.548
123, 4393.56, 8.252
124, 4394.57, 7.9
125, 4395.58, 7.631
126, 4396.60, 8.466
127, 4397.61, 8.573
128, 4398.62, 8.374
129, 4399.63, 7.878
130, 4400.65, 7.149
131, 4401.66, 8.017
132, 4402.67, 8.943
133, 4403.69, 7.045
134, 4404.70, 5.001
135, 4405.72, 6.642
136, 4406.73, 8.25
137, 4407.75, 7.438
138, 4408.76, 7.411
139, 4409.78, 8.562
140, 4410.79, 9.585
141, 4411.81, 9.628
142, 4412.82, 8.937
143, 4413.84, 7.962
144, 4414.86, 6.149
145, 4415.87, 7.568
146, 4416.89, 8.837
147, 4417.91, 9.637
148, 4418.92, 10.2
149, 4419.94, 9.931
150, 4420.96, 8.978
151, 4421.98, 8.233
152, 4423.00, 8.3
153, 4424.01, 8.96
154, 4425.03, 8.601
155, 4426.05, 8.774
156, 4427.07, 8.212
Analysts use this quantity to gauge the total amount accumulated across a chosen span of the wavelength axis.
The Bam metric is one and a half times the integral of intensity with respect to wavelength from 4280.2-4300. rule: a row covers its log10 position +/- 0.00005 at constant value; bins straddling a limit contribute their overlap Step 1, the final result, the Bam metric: 195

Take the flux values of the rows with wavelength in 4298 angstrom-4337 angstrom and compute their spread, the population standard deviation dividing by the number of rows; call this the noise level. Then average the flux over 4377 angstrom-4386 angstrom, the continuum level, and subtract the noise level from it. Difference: 4.7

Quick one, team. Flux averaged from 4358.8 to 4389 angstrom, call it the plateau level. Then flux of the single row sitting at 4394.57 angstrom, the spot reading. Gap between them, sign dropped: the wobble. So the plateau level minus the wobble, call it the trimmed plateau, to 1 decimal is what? 7.9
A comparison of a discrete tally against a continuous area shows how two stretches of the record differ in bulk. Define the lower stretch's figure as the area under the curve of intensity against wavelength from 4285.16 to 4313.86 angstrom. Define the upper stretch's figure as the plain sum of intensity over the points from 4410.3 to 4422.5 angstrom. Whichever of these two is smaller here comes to 106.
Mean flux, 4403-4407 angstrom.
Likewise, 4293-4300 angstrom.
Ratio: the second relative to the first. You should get 0.90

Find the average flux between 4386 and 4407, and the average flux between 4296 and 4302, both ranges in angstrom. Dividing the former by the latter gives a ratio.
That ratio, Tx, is 1.53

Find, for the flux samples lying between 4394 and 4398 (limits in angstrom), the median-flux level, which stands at 8.2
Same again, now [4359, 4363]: 8.3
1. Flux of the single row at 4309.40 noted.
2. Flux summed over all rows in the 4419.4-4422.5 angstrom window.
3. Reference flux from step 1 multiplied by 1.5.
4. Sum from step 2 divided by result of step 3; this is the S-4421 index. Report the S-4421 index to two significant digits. 3.5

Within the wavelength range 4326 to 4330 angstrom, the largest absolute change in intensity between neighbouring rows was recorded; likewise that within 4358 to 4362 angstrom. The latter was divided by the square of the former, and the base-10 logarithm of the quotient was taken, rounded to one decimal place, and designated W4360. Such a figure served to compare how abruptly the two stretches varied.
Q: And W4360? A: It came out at -0.6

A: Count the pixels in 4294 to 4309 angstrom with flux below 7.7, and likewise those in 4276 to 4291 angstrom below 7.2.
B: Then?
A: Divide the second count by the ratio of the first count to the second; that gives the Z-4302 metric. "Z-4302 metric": 4.3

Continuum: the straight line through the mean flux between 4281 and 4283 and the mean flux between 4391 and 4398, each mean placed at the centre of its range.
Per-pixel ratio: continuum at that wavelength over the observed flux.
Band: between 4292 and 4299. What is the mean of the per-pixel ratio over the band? 1.13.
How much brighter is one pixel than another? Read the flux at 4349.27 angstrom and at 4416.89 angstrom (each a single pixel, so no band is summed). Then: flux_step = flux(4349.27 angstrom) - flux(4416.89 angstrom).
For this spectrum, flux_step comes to 1.0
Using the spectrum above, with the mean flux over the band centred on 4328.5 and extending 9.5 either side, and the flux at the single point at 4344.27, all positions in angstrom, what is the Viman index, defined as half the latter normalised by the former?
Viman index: 0.51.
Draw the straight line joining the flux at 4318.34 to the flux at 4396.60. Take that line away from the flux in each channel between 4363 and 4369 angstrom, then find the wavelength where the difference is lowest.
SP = 4367.33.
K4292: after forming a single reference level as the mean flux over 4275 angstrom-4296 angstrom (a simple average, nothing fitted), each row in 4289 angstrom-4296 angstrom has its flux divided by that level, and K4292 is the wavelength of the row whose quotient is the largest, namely 4292.56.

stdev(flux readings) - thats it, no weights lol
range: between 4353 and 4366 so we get 0.9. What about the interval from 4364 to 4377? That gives 0.9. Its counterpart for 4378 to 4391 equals 1.5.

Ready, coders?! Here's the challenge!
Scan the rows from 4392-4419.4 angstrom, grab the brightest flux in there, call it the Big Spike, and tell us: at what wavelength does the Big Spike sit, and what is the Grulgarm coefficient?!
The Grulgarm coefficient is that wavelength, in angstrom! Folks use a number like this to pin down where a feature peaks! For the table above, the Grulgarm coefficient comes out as 4418.92 angstrom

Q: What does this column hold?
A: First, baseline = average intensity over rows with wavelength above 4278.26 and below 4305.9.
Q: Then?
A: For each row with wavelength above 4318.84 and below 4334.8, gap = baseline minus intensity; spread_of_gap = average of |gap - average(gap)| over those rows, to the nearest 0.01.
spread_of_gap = 1.44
